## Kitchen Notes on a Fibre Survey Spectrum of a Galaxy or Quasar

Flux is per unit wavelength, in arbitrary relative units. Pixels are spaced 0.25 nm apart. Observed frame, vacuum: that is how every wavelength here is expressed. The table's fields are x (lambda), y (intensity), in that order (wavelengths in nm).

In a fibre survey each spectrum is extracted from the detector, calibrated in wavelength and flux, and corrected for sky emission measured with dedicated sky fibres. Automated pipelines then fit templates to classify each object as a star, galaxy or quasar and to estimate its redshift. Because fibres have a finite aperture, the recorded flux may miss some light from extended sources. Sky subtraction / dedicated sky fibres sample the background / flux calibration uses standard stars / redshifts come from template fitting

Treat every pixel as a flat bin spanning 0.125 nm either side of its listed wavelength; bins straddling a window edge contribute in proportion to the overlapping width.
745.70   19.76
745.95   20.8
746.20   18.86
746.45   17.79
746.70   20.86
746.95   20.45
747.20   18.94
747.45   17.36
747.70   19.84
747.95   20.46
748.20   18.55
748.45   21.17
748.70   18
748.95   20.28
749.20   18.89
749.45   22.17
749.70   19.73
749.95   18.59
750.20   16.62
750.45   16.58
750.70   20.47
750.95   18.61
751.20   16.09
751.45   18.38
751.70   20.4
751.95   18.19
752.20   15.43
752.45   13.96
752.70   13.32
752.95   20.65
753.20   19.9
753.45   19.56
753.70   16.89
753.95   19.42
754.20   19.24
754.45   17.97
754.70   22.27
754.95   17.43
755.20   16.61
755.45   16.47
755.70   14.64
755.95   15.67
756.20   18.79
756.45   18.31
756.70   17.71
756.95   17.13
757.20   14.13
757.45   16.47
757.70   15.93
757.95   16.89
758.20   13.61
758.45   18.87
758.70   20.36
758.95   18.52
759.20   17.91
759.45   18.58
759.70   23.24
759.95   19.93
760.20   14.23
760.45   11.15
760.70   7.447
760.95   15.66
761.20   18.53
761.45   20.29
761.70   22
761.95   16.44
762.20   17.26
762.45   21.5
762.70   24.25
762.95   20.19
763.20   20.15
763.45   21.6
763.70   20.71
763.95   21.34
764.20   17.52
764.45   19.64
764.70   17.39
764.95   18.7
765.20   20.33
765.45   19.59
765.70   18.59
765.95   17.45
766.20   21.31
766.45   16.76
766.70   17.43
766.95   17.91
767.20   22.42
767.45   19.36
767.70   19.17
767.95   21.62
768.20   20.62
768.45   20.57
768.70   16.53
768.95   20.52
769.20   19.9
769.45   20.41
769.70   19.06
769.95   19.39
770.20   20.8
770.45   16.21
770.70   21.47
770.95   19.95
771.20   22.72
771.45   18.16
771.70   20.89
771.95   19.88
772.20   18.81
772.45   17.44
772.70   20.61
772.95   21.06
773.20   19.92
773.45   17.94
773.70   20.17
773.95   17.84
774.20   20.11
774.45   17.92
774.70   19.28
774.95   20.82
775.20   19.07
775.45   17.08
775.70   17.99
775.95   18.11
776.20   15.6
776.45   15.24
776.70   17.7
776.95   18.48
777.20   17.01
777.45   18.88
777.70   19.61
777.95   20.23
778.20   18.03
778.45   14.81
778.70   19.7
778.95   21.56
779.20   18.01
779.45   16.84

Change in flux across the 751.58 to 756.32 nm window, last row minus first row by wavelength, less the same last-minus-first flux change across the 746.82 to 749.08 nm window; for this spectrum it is -1.4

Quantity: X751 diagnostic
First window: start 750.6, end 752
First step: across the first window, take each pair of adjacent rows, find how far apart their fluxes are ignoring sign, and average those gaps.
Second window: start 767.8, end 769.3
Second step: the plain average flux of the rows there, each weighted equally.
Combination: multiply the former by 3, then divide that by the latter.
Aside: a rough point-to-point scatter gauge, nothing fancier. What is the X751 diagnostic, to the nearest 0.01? 0.33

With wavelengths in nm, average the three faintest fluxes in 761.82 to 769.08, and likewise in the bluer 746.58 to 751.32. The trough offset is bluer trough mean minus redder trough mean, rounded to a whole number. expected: 0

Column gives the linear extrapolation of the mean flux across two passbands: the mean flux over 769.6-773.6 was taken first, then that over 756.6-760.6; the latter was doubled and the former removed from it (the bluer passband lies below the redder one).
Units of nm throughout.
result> 15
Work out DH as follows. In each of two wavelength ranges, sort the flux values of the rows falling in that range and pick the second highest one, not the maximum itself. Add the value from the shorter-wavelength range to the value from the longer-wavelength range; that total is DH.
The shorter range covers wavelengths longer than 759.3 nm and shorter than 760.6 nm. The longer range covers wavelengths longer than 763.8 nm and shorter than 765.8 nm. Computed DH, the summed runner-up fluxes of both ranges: 40.3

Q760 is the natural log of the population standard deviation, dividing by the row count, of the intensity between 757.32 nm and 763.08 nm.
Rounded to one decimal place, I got 1.3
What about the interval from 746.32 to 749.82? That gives 0.3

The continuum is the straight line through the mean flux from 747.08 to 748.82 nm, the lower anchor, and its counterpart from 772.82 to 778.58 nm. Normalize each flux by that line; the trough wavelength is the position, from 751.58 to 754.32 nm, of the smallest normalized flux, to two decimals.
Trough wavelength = 752.70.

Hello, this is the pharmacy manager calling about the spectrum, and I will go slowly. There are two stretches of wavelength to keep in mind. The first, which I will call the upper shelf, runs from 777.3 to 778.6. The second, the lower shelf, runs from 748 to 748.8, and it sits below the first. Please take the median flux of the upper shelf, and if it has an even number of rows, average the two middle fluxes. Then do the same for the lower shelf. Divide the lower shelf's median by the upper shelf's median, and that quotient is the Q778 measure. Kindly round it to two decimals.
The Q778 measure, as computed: 0.98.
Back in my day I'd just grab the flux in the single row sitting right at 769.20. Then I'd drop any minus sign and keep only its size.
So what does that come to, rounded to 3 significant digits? 19.9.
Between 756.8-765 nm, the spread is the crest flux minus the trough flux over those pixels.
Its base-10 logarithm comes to 1.23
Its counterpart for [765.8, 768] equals 0.75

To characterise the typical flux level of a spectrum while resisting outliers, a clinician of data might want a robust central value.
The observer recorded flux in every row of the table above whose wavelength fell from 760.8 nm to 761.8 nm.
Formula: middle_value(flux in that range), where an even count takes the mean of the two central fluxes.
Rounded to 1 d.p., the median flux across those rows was 19.4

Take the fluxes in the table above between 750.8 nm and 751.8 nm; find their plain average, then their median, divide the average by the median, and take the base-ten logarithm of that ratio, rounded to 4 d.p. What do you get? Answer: -0.0029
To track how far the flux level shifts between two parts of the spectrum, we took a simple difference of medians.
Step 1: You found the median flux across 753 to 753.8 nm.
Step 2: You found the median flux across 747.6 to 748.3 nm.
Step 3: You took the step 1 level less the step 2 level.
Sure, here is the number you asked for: 0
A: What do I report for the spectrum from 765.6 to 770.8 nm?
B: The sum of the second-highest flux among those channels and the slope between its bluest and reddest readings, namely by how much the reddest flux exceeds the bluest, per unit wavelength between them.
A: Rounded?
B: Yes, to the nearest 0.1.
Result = 22.2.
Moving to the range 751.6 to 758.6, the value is 20.4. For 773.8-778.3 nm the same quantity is 20.3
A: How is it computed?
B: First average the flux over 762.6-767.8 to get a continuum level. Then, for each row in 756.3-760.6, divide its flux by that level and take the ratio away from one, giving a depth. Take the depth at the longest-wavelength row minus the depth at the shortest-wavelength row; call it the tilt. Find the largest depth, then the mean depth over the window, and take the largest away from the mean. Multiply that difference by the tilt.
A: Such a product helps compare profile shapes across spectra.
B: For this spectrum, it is -0.11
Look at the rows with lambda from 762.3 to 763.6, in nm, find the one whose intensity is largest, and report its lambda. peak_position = 762.70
